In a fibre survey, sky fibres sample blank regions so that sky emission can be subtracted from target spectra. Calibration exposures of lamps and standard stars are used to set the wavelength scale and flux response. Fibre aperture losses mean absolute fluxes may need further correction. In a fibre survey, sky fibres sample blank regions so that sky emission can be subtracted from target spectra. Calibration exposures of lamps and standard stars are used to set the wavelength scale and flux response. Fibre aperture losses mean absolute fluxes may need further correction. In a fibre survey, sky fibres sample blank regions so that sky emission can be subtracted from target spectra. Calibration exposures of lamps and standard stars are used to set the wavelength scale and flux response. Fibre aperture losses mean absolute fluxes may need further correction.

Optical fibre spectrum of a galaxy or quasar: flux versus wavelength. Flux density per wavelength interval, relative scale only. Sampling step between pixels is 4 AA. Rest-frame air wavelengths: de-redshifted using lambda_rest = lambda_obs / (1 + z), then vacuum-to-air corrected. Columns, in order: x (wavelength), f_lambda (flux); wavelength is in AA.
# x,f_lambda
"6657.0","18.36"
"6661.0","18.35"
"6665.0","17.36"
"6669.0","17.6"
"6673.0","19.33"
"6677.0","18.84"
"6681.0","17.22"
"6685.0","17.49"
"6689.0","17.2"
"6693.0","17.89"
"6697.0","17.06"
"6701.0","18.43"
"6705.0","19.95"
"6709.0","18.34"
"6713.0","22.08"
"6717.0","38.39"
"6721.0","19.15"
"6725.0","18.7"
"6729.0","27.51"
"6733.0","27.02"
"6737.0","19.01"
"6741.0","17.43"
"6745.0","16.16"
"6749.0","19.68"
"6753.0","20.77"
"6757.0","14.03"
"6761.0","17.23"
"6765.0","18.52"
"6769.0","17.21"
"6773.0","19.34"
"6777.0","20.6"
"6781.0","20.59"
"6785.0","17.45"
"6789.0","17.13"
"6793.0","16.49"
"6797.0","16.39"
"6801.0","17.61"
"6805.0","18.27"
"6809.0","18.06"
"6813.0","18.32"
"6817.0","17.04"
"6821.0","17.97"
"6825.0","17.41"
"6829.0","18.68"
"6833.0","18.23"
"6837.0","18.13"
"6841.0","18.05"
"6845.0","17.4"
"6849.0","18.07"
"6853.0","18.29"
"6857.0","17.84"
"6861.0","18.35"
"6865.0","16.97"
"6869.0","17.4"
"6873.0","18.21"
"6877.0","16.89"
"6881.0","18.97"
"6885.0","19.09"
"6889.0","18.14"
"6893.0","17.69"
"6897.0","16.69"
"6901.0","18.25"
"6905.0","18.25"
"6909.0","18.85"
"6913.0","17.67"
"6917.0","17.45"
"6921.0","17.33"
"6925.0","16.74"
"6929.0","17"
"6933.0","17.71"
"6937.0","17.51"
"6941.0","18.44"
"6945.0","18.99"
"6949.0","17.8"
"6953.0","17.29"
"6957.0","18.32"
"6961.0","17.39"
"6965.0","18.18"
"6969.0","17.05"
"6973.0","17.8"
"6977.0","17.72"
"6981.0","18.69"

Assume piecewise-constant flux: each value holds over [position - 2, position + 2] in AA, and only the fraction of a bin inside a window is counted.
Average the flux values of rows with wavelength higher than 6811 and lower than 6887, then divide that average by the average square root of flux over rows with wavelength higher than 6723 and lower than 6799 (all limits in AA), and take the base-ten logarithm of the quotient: 0.616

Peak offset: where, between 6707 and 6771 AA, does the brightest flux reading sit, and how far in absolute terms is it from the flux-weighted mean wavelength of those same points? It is 19.6 AA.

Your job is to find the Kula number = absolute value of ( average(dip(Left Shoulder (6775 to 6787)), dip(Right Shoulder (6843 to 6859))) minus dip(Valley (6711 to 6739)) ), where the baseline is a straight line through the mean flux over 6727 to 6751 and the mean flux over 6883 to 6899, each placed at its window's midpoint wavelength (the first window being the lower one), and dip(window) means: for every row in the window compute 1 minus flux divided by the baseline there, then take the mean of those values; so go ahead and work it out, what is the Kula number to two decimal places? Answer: 0.18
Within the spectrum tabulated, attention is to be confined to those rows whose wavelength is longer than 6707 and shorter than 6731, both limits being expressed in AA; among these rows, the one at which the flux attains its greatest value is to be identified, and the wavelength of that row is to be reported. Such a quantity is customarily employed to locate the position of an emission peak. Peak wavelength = 6717.0 AA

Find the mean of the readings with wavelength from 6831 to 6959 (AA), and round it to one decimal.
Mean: 17.9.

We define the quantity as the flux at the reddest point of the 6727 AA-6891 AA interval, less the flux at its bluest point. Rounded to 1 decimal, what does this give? -9.4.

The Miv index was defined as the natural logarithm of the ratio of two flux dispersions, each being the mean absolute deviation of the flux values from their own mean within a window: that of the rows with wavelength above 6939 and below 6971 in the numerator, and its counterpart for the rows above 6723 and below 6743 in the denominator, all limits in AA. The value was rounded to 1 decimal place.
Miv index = -2.0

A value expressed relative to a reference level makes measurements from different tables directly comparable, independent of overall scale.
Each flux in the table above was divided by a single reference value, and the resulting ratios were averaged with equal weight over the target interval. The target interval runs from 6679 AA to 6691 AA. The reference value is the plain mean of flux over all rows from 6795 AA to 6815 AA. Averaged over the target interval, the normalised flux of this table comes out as 0.98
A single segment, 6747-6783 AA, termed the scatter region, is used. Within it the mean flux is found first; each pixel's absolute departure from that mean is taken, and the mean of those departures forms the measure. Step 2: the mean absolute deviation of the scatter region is 1.7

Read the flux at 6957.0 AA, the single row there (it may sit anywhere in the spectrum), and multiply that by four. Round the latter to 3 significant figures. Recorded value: 73.3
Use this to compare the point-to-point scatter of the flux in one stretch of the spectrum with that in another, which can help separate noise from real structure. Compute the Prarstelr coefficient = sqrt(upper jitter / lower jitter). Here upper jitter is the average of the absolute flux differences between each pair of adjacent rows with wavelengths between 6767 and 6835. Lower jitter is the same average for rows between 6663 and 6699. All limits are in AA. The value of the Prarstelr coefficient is 1.1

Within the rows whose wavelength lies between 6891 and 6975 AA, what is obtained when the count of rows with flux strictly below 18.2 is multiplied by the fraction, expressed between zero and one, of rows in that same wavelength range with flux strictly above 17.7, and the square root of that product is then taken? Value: 2.67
